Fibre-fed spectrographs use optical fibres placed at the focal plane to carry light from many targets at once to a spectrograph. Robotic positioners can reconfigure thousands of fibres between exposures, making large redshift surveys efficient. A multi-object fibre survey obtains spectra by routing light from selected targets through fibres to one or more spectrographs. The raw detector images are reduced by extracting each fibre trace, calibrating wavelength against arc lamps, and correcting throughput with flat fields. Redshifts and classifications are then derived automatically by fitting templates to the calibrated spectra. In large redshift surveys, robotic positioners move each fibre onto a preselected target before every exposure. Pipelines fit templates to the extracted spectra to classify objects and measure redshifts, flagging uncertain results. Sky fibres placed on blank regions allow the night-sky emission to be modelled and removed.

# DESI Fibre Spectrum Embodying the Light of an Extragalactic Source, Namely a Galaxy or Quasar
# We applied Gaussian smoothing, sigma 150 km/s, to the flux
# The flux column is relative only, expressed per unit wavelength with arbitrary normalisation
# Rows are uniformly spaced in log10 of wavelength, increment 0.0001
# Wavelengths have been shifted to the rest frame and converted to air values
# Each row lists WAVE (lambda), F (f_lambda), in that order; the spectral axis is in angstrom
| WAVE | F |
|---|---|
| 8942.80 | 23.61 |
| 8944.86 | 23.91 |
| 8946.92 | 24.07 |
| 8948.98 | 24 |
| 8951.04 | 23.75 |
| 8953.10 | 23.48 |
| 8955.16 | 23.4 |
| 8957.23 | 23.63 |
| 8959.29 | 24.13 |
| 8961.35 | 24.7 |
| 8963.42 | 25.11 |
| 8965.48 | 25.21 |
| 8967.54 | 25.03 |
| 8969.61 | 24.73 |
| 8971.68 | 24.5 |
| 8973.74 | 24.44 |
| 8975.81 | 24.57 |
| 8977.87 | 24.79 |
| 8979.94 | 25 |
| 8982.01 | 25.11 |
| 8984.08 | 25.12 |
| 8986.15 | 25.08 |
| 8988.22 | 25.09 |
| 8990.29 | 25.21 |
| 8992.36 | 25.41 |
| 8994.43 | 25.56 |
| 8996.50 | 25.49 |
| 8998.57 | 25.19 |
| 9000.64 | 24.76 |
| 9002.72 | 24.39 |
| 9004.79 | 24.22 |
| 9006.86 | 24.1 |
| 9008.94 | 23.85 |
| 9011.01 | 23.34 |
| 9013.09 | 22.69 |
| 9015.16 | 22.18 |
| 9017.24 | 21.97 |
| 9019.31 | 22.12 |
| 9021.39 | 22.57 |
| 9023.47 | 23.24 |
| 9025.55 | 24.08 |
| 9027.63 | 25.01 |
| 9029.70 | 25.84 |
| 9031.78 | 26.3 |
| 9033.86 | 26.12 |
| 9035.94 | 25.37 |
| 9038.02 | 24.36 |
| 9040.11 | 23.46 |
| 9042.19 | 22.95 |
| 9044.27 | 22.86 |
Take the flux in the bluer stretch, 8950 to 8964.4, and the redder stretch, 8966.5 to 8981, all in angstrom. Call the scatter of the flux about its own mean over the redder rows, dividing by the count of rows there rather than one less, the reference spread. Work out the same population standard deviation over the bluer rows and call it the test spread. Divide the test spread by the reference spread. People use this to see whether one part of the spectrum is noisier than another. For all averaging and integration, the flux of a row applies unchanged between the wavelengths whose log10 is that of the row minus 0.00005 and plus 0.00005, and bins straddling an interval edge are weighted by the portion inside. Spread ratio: 2.8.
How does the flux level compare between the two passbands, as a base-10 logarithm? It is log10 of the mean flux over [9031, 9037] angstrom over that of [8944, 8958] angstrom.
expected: 0.038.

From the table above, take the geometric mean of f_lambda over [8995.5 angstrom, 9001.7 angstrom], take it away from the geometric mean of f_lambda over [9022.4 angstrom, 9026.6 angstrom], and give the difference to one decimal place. -1.5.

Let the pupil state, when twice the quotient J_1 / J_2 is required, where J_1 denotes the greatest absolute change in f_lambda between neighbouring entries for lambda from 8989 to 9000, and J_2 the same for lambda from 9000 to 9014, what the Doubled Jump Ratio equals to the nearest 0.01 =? 0.92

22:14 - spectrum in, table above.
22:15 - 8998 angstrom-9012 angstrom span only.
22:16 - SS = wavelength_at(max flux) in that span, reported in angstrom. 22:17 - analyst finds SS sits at 8998.57 angstrom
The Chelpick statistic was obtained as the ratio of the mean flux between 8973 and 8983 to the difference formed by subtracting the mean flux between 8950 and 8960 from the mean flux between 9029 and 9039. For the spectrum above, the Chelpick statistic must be 13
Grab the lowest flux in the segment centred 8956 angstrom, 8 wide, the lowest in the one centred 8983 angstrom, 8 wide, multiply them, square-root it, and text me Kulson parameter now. 24.2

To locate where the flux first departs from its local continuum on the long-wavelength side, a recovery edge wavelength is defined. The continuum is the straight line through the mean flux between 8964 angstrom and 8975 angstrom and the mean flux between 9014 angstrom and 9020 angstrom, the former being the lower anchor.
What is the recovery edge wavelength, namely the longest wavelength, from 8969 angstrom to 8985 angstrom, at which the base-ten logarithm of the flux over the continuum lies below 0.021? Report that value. 8984.08 angstrom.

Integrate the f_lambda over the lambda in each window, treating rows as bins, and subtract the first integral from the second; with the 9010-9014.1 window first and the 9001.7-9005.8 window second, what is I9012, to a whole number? 5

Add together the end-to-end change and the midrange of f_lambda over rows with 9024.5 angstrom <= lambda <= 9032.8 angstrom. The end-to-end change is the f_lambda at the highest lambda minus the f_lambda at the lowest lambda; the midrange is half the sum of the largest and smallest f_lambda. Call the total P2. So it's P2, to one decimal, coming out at 27.4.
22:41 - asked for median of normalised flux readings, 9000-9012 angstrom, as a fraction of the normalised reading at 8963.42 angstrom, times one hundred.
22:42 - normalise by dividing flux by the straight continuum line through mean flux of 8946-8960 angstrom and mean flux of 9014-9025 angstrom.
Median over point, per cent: 100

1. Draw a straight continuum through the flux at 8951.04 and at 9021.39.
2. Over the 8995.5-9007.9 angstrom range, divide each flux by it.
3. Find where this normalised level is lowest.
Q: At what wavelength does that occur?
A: 9006.86 angstrom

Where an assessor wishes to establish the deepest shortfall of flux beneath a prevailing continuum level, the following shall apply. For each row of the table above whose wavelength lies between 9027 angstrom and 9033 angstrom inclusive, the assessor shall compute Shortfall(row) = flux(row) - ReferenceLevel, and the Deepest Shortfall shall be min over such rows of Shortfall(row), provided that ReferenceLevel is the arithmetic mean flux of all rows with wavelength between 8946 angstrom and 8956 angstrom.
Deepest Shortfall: 1.3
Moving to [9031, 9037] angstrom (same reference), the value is 1.6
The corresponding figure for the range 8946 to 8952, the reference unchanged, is 0.0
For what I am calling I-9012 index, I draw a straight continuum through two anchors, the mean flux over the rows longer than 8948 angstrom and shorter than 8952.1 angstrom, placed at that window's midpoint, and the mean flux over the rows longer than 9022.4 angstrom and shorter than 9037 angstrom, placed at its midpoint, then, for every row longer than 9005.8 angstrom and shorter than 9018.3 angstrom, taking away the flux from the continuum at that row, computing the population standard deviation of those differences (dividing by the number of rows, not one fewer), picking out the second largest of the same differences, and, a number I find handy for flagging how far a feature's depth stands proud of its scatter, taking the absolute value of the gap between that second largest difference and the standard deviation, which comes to 1.9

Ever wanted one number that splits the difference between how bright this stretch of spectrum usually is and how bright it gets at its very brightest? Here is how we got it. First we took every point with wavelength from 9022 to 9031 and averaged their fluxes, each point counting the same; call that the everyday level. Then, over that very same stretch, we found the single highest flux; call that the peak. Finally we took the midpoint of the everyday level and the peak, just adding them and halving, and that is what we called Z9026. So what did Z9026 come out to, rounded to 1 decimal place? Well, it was 25.2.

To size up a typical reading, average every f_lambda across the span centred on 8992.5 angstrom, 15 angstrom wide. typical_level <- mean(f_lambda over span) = 25.3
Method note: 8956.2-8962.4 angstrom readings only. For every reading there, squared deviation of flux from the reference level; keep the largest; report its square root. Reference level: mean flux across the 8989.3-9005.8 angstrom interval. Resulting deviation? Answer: 1.4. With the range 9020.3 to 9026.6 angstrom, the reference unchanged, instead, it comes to 2.5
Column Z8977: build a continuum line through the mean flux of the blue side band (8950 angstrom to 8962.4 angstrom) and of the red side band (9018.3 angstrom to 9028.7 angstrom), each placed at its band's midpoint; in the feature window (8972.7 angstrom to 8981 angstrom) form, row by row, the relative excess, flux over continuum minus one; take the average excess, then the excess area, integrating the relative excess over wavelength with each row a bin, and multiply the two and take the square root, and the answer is 0.120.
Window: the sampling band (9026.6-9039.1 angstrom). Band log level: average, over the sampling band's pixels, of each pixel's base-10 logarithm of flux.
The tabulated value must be 1.406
